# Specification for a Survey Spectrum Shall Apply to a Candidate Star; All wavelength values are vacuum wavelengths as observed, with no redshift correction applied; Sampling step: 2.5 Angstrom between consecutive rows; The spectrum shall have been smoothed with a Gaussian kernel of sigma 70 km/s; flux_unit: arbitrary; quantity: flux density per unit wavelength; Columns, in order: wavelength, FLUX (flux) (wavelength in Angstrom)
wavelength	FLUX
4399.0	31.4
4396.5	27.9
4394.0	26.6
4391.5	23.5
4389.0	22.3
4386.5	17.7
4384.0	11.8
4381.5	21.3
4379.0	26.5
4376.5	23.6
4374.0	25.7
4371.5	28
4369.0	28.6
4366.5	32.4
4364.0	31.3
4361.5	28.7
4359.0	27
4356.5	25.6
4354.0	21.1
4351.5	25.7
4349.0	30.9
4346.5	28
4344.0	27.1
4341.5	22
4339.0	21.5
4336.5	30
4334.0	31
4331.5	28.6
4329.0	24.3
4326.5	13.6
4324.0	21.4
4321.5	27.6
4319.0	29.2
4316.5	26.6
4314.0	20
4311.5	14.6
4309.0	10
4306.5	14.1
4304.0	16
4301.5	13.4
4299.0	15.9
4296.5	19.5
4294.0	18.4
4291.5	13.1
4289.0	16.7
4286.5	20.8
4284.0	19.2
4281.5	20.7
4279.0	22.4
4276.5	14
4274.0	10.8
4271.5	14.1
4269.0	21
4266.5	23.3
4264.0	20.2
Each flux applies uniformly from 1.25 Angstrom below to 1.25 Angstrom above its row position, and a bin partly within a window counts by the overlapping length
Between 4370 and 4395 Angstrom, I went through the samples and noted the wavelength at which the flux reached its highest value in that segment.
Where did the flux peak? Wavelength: 4371.5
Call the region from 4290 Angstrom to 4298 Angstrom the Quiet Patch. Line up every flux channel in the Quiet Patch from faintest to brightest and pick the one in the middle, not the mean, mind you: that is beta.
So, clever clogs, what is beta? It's 18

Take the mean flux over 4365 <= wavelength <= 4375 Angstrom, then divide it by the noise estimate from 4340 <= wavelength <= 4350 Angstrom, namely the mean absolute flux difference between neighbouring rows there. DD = 9.7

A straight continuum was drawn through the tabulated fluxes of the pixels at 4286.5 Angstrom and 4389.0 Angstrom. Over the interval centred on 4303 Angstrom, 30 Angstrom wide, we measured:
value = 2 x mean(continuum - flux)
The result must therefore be 9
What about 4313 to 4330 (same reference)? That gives -4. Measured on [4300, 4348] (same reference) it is -1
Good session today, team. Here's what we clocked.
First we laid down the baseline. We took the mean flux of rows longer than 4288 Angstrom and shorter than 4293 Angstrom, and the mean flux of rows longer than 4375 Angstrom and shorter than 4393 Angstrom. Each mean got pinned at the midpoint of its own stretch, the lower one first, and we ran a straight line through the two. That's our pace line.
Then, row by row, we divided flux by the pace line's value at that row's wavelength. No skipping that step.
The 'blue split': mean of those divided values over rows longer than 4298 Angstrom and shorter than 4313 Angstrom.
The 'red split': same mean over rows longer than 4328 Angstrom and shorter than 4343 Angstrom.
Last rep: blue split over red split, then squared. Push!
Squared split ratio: 0.4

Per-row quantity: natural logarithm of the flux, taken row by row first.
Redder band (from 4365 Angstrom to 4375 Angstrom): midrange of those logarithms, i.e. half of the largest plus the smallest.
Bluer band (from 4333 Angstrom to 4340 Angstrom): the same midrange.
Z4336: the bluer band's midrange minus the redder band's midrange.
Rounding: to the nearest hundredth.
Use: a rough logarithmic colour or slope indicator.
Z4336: -0.11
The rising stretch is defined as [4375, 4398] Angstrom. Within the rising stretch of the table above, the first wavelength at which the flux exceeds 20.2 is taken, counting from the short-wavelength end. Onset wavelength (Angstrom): 4376.5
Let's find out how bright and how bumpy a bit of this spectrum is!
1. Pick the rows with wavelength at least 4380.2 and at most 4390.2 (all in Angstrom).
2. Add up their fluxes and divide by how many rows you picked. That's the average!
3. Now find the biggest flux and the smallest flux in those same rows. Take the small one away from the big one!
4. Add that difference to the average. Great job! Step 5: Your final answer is 28.8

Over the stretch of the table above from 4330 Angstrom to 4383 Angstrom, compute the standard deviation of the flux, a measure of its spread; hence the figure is 3.4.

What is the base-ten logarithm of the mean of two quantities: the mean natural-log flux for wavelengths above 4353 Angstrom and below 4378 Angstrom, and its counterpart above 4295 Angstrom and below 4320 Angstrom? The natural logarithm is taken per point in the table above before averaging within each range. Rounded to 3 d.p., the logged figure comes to 0.487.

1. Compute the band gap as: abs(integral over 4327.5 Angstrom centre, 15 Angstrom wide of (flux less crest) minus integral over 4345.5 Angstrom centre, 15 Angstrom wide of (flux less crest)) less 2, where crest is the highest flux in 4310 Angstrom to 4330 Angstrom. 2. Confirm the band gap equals 20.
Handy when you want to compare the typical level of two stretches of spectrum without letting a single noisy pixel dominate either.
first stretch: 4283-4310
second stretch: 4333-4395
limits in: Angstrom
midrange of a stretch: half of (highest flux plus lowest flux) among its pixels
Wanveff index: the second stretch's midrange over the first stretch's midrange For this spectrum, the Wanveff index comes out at 1.44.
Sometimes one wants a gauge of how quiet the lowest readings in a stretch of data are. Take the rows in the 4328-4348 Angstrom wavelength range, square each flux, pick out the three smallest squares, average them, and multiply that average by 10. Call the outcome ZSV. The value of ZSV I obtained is 5122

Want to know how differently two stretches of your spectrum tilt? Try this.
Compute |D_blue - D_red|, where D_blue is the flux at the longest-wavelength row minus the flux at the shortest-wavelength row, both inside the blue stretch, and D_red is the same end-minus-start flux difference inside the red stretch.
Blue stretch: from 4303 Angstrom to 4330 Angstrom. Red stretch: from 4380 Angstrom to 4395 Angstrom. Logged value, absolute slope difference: 3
